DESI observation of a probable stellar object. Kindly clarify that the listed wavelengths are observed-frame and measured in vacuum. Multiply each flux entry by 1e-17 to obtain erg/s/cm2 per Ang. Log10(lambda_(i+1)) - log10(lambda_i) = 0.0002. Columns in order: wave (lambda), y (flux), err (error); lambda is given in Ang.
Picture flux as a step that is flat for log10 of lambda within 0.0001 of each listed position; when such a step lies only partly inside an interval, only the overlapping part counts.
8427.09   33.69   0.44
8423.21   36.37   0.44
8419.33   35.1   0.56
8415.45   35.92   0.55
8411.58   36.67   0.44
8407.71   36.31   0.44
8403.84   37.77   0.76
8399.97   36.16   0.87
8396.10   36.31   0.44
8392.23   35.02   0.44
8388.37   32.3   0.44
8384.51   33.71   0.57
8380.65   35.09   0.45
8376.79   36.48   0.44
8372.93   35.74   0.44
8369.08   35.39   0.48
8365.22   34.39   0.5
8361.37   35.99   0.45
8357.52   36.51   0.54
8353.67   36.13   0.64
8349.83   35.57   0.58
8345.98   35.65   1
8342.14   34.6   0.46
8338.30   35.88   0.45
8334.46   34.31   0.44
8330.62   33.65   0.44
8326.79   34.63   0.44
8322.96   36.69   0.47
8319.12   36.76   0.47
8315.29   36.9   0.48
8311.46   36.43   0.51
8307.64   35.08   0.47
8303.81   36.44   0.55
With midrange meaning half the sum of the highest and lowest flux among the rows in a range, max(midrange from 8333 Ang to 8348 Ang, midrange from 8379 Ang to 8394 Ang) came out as 35.1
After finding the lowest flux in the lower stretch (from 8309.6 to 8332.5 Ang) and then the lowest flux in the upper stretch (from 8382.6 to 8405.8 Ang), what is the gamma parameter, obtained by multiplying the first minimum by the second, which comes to 1087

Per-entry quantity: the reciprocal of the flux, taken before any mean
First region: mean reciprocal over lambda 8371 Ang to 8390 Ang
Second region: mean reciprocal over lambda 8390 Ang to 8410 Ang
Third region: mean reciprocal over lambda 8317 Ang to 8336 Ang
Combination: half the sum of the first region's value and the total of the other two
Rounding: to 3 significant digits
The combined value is 0.0424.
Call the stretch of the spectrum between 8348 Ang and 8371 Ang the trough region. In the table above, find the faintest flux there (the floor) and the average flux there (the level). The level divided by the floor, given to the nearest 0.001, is 1.037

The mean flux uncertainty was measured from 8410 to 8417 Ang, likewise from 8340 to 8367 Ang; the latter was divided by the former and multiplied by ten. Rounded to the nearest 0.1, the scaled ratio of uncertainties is 12.0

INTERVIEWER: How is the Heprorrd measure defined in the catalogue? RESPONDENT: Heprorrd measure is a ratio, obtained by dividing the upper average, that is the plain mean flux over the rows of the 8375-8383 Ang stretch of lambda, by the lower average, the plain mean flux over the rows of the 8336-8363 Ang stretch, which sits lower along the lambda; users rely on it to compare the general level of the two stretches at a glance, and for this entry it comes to 1.00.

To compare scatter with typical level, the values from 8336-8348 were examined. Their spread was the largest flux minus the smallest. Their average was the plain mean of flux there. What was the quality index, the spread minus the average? -34.1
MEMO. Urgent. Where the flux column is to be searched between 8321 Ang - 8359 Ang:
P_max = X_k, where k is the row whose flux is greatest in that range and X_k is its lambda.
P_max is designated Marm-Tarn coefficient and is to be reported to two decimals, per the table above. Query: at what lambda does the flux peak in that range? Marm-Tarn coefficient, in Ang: 8322.96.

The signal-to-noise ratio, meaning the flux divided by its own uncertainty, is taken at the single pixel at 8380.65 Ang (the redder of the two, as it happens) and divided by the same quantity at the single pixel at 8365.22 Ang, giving 1.13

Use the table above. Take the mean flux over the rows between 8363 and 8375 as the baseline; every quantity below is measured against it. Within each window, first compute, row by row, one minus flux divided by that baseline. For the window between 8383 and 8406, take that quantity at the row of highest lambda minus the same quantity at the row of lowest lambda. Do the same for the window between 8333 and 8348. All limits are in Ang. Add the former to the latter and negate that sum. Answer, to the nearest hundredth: 0.15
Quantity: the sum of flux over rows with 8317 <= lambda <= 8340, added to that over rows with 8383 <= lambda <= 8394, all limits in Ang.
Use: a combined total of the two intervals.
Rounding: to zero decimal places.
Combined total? 313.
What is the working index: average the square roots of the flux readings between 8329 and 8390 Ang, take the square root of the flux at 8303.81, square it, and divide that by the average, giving 6.15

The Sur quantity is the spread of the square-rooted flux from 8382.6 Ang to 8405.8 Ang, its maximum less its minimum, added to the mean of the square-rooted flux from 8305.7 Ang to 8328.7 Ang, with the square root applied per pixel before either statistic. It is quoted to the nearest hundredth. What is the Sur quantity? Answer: 6.47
